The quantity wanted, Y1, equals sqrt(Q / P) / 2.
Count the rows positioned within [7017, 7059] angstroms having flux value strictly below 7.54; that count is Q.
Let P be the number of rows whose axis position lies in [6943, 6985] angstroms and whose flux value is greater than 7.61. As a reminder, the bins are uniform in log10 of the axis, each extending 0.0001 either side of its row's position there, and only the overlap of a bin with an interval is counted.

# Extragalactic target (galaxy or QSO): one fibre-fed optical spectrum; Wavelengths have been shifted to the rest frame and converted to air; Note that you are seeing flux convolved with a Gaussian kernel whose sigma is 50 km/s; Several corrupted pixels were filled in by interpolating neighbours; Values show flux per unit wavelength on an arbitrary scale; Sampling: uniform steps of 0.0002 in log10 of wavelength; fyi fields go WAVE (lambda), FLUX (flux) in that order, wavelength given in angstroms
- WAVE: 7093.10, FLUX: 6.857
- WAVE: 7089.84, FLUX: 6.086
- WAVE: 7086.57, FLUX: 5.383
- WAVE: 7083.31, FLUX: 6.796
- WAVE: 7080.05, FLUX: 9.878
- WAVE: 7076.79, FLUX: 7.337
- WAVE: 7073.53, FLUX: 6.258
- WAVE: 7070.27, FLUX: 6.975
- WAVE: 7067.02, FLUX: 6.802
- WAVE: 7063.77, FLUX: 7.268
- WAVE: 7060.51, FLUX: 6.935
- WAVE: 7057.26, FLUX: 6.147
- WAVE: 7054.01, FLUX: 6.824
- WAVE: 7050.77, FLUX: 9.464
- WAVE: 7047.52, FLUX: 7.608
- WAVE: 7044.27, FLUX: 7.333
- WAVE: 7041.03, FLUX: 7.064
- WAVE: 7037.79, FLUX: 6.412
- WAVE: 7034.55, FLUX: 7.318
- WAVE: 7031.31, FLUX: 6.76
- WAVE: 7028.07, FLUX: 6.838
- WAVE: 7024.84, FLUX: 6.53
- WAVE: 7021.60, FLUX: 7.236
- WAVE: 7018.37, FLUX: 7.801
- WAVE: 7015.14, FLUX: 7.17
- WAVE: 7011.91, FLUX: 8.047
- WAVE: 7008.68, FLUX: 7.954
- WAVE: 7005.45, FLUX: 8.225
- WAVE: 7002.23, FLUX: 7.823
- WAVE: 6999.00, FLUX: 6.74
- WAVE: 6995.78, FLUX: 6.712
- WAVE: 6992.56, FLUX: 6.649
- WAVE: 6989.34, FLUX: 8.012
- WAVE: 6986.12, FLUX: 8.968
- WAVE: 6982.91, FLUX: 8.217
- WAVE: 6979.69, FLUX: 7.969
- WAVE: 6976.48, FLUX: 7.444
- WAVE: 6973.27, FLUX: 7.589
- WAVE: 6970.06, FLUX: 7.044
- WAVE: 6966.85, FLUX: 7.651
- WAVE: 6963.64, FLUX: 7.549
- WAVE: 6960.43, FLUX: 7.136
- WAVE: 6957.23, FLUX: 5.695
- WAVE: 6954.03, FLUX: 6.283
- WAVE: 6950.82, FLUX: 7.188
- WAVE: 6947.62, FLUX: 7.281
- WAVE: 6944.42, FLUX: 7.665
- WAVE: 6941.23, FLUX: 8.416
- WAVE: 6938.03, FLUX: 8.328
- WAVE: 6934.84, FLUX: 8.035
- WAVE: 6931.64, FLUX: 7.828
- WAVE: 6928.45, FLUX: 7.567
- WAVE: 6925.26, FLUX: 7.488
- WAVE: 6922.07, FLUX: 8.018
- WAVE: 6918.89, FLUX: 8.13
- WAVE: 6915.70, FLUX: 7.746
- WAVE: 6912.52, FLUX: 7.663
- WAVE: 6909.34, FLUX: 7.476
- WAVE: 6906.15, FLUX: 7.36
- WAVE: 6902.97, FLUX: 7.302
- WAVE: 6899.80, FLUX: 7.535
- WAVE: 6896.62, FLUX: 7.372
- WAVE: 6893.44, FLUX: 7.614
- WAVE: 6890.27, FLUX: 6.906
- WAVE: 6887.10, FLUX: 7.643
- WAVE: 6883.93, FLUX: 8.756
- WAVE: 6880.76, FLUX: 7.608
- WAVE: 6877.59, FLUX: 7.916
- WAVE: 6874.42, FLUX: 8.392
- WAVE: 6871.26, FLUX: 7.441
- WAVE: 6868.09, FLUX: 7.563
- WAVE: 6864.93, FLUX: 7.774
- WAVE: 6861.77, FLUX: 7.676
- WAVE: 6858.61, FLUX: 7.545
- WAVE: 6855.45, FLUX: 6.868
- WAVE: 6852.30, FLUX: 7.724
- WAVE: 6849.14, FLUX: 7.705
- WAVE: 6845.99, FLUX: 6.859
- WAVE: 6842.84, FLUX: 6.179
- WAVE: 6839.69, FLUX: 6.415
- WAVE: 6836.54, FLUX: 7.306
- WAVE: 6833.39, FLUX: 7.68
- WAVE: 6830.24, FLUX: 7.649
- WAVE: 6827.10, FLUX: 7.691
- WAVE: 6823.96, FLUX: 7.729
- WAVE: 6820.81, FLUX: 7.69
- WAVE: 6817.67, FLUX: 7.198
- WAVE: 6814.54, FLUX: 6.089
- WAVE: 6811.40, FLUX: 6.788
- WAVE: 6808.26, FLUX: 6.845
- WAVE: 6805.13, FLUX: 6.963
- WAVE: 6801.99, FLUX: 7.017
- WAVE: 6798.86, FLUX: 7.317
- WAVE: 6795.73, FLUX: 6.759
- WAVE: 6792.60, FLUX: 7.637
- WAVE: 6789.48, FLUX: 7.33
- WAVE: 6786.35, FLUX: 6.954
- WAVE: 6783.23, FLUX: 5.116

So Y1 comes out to 0.79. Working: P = 4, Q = 10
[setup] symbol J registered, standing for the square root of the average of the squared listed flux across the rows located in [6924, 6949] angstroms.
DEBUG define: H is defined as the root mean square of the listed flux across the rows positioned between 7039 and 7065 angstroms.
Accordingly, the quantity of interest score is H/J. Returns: 0.94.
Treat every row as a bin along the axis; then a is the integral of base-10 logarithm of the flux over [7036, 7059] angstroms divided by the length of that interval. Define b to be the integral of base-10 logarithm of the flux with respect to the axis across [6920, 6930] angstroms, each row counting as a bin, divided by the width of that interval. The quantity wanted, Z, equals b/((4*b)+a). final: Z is 0.201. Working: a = 0.86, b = 0.887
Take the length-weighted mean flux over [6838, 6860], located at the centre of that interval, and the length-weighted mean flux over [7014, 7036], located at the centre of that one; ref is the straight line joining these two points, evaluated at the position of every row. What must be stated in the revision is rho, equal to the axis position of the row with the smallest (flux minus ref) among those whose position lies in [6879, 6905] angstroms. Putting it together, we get 6890.27 angstroms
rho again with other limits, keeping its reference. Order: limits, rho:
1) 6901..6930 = 6902.97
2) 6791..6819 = 6814.54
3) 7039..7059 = 7057.26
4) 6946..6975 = 6957.23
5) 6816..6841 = 6839.69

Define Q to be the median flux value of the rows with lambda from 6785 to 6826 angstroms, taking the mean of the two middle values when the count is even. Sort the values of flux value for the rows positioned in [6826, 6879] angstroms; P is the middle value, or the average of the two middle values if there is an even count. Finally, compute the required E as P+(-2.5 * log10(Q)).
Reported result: 5.5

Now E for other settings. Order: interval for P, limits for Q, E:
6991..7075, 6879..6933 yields 4.8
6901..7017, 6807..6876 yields 5.4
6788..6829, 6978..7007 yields 4.9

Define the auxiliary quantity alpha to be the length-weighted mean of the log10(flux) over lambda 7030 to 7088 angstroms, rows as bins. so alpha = 0.85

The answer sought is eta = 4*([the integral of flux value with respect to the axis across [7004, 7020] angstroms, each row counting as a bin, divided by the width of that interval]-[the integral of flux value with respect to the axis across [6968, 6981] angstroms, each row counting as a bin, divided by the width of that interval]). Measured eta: 1.3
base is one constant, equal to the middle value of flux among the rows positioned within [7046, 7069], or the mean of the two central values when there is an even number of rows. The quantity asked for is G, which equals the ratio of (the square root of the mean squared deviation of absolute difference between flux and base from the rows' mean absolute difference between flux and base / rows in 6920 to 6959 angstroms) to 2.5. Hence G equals 0.15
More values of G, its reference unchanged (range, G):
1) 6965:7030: 0.20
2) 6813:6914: 0.14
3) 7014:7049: 0.09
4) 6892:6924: 0.11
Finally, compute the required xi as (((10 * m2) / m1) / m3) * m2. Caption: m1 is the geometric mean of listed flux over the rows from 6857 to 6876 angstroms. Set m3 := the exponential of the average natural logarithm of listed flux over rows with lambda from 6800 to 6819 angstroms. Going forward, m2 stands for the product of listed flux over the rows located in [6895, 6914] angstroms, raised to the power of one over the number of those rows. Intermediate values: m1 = 7.73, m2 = 7.45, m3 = 6.8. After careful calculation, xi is 10.6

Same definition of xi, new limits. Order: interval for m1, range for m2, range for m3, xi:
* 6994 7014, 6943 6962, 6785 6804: 8.6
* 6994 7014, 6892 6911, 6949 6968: 10.7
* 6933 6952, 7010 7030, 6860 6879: 8.7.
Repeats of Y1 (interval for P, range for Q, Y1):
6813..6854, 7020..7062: 0.63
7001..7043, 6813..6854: 0.55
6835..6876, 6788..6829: 0.67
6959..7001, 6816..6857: 0.55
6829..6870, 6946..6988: 0.54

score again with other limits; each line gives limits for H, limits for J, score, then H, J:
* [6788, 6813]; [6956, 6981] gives 0.97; 7.09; 7.29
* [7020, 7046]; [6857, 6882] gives 0.90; 6.94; 7.74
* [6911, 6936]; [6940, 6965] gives 1.09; 7.81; 7.19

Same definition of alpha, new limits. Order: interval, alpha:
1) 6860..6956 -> 0.88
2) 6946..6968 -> 0.84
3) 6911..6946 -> 0.90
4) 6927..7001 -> 0.87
